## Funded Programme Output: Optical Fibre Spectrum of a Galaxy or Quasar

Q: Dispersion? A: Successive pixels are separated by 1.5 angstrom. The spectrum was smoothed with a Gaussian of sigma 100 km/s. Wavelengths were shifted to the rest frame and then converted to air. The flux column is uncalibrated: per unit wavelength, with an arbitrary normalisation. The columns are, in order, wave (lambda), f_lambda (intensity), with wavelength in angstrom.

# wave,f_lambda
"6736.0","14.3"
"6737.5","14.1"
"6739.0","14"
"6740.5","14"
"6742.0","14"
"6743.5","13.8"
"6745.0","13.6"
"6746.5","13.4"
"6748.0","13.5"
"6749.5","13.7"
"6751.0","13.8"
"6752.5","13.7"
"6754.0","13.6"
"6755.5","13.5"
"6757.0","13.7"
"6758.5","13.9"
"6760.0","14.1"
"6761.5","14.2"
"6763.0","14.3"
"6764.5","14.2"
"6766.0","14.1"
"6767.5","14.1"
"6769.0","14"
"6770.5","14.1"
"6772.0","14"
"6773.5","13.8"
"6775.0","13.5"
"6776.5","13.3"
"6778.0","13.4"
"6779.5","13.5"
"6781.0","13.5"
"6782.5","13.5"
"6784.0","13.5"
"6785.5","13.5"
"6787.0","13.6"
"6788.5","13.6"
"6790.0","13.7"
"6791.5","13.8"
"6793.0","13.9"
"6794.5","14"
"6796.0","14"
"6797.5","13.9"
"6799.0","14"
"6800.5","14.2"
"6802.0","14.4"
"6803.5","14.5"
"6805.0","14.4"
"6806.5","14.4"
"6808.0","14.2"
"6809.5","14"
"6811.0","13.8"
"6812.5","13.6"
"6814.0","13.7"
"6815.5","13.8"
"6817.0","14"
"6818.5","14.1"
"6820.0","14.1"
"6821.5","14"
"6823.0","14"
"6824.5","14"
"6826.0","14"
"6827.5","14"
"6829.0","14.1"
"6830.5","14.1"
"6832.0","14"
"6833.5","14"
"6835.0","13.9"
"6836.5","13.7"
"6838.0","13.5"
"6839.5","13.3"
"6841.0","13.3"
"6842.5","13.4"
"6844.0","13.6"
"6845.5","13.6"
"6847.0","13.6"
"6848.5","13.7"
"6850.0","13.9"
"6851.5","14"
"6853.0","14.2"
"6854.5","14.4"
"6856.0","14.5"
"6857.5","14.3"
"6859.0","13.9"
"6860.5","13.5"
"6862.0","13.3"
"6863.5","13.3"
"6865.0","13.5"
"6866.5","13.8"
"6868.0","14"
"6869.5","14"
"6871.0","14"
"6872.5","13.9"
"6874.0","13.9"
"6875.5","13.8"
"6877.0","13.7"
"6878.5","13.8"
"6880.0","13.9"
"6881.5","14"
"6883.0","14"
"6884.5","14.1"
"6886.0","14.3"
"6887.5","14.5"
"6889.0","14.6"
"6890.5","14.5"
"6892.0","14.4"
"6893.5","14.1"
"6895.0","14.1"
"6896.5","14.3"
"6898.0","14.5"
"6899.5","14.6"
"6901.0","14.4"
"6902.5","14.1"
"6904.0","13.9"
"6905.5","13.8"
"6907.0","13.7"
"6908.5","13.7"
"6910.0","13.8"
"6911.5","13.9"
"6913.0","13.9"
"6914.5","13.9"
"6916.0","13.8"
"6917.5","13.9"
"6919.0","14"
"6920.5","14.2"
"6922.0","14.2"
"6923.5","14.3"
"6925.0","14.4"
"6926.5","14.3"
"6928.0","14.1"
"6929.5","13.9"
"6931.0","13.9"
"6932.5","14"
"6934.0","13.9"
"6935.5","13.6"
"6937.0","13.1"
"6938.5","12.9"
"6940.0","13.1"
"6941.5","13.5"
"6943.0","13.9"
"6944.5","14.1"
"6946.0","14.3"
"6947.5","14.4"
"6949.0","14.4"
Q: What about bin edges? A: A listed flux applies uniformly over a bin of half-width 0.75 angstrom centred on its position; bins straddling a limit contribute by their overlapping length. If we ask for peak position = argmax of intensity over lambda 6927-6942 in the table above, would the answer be 6928.0 angstrom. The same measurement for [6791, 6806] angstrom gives 6803.5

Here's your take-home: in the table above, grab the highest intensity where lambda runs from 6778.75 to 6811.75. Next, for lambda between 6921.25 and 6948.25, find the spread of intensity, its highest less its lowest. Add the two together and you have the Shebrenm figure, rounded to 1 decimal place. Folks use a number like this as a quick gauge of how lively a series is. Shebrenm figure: 16.0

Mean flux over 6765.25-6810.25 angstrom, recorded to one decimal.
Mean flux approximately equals 13.9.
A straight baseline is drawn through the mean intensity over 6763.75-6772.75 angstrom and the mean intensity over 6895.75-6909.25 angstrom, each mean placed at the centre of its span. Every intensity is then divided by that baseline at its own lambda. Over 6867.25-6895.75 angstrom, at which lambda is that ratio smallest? 6877.0 angstrom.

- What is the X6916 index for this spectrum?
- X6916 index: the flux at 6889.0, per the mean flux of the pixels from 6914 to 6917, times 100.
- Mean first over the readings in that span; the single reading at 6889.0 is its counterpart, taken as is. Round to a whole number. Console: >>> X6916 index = 105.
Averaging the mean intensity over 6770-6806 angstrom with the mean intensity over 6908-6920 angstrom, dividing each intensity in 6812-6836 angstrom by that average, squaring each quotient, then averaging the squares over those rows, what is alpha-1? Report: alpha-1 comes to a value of 1.02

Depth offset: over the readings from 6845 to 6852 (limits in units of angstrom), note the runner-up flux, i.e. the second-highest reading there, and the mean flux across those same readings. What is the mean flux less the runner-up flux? -0.14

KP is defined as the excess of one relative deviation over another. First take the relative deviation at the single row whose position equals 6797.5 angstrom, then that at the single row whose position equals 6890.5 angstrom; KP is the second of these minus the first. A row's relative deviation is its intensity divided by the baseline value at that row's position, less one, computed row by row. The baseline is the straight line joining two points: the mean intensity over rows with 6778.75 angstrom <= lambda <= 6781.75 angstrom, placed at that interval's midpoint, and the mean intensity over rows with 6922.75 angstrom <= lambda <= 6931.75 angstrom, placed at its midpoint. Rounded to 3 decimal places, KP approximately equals 0.013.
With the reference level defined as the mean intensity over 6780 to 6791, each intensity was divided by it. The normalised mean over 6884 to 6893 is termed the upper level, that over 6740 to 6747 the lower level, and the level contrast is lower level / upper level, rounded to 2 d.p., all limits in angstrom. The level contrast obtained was 0.96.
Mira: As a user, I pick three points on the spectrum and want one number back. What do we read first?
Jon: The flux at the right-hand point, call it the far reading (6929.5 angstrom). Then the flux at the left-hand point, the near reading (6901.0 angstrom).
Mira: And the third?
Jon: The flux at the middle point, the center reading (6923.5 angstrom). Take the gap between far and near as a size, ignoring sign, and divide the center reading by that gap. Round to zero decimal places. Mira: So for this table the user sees 29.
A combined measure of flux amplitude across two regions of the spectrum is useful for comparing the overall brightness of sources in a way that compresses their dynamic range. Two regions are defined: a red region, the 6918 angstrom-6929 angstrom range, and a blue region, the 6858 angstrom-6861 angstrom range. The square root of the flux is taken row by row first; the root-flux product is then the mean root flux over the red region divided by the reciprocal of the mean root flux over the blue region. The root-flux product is 14.0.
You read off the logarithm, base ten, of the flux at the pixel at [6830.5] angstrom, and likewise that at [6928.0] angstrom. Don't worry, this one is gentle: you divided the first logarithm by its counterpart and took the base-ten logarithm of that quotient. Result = 0.0000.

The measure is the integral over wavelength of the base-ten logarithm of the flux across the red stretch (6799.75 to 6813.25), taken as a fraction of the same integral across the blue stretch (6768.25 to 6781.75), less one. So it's 0.013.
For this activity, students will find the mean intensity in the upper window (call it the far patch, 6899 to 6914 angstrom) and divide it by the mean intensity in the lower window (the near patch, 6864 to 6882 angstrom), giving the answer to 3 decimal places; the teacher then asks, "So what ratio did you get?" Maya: 1.009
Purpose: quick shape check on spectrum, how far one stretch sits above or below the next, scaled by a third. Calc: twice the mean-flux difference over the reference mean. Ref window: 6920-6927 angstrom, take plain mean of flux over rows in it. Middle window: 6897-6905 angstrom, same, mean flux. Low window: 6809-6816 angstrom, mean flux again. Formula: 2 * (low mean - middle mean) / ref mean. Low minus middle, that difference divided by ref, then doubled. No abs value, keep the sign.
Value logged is -0.07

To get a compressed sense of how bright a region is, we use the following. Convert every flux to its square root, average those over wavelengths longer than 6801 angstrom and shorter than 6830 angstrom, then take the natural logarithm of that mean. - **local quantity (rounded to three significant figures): 1.32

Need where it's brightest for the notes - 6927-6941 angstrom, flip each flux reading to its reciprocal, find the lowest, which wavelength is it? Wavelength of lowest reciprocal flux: 6928.0 angstrom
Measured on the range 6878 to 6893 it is 6889.0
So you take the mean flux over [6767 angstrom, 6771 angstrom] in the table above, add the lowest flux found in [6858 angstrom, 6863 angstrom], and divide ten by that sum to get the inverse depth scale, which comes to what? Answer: 0.365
